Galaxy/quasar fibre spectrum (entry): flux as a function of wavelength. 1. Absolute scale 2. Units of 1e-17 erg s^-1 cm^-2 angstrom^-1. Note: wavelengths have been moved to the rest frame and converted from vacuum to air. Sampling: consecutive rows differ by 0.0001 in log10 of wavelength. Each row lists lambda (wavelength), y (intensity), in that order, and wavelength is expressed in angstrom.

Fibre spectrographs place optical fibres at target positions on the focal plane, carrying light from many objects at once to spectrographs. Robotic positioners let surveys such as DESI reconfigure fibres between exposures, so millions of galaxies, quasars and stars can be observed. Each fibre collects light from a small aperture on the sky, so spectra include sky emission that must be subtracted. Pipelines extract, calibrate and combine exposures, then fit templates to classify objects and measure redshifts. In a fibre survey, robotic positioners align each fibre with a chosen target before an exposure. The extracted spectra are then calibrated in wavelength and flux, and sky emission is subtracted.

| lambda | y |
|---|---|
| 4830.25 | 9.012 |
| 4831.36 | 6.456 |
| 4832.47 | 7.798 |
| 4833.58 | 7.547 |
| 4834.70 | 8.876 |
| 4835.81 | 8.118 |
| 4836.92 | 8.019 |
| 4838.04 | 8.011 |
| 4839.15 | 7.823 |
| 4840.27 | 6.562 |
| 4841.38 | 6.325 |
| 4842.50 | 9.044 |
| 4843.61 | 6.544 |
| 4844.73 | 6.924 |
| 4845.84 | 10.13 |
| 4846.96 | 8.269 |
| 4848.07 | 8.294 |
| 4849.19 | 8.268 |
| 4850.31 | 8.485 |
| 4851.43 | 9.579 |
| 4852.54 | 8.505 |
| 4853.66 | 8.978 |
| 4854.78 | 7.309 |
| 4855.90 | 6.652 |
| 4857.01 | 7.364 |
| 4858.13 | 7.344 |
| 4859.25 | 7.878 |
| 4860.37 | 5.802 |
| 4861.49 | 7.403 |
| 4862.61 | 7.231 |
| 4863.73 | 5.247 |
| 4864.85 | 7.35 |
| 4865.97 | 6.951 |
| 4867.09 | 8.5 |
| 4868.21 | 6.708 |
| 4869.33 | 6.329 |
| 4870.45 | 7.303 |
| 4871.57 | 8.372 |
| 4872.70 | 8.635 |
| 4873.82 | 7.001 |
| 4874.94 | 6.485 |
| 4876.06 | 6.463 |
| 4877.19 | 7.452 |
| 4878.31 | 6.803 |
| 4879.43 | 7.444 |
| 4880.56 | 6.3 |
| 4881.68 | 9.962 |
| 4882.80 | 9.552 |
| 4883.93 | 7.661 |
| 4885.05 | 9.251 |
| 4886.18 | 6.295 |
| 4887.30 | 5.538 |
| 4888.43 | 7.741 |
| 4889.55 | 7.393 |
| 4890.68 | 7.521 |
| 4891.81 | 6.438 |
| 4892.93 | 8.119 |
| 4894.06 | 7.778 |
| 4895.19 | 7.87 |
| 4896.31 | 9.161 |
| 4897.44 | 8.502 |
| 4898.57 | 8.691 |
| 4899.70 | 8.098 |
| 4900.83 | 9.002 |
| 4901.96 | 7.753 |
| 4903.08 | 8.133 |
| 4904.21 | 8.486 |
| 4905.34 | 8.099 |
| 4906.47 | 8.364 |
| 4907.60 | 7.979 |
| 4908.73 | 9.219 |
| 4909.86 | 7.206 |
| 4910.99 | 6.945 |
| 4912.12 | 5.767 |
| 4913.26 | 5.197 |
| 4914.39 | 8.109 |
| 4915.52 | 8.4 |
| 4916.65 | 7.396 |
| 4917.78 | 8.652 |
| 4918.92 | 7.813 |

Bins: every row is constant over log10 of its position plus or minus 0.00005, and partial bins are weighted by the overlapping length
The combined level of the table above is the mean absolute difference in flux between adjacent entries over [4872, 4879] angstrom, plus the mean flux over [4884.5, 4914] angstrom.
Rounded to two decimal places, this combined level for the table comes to 8.48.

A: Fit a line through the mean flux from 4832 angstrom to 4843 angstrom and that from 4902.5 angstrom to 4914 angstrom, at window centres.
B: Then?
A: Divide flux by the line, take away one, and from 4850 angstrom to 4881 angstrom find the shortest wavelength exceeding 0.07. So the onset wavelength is 4850.31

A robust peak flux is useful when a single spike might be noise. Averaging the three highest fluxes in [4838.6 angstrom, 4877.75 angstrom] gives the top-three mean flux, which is 9.6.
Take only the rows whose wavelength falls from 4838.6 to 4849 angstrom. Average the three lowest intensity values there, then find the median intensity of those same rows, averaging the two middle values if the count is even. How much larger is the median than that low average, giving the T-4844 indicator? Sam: 1.35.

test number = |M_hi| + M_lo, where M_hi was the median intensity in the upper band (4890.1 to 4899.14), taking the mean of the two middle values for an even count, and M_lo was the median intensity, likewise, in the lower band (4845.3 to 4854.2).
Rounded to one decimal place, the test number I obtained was 16.5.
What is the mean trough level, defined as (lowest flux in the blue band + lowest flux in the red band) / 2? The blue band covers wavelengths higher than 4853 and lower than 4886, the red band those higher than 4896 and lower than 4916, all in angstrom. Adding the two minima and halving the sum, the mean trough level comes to 5.2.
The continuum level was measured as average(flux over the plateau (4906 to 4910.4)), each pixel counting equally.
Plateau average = 8.19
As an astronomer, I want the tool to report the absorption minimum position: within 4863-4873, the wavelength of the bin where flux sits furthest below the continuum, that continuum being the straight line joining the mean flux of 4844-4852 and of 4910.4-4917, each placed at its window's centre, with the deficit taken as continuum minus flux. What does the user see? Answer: 4863.73 angstrom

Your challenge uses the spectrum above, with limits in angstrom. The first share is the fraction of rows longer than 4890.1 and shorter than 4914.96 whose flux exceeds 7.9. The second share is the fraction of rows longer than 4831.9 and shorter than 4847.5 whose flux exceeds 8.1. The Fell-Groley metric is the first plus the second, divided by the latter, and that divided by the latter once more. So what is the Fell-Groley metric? 7.4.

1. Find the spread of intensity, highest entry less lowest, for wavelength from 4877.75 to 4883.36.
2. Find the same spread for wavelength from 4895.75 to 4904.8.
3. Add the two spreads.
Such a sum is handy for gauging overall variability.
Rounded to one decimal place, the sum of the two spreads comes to 5.1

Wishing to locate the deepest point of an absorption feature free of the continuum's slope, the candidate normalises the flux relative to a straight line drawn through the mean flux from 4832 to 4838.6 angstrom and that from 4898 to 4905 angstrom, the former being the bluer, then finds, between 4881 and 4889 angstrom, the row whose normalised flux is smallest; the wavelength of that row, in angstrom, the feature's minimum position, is 4887.30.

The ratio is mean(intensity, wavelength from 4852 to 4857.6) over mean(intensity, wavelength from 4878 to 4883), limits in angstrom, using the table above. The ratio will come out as 0.97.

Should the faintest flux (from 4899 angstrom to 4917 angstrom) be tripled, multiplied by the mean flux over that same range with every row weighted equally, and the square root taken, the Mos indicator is 11.0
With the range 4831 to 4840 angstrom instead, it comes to 12.3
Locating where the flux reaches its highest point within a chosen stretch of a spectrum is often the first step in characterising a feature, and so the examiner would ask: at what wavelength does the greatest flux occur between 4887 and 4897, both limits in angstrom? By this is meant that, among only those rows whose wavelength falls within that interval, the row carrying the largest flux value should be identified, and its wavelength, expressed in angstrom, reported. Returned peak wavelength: 4896.31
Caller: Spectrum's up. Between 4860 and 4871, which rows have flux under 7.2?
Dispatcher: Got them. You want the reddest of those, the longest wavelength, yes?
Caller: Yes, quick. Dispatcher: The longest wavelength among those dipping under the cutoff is 4869.33 angstrom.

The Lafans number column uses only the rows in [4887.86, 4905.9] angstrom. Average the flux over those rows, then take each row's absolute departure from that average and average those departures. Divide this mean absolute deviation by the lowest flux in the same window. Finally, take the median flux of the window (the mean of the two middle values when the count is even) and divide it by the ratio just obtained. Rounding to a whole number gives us 108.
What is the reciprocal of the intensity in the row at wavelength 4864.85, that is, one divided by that 0.14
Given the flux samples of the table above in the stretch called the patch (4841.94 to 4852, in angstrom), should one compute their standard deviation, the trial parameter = 1.1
